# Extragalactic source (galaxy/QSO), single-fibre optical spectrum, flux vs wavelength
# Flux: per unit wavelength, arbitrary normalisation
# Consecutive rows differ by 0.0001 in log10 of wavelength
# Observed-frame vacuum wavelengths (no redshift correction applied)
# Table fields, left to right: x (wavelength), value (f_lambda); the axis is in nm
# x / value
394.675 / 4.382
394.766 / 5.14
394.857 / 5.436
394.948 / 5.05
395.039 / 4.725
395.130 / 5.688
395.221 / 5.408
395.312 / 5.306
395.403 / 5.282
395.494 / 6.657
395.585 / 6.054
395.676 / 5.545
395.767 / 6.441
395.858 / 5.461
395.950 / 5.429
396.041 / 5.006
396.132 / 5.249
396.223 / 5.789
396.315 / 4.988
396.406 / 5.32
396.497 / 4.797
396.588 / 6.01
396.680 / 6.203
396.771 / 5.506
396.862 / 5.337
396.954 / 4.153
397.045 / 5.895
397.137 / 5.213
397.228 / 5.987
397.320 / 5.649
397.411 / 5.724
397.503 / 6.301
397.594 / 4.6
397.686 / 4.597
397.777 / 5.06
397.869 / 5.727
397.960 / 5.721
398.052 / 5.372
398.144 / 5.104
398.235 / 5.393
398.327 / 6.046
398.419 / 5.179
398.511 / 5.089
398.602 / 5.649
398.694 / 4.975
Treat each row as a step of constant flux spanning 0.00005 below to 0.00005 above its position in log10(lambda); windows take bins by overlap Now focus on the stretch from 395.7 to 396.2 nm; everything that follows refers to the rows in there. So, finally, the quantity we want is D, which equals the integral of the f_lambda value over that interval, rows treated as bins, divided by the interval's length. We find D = 5.53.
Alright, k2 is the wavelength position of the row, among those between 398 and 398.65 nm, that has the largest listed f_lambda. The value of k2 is 398.327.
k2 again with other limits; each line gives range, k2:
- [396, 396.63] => 396.588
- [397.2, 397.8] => 397.503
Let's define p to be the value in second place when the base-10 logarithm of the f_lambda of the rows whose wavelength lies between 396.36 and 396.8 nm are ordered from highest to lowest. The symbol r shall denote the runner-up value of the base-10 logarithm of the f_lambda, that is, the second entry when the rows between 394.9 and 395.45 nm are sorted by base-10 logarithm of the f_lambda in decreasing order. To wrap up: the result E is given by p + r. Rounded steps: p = 0.779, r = 0.733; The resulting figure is 1.51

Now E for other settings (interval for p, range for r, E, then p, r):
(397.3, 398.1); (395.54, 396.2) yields 1.54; 0.758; 0.782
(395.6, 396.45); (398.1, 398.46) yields 1.49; 0.763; 0.732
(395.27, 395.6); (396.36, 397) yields 1.56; 0.782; 0.779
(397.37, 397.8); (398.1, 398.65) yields 1.51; 0.758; 0.752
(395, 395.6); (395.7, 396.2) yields 1.52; 0.782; 0.737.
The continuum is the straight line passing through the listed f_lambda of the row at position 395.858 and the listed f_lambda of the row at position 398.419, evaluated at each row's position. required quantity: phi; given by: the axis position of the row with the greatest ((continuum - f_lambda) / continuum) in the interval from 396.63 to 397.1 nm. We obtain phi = 396.954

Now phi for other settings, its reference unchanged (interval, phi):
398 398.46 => 398.144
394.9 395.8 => 395.039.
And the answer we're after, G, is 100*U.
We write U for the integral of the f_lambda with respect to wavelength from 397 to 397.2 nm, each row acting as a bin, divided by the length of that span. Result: 559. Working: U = 5.59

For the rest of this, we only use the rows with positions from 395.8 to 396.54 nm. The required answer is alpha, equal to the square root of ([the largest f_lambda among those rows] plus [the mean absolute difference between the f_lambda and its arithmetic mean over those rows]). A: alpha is 2.46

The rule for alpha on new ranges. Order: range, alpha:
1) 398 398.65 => 2.51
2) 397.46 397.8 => 2.62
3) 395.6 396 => 2.61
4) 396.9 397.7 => 2.63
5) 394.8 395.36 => 2.44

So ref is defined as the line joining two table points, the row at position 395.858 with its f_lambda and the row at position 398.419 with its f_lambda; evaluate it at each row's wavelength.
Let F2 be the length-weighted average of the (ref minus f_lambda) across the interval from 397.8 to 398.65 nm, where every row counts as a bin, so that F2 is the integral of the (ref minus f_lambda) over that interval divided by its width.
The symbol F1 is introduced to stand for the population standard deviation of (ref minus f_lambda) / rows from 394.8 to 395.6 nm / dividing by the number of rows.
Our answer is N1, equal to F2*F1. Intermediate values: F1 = 0.55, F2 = -0.3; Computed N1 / -0.15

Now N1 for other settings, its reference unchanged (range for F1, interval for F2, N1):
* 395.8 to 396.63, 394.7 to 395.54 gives 0.06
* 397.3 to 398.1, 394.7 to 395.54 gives 0.08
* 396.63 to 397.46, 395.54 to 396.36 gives -0.06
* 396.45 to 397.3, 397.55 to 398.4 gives -0.04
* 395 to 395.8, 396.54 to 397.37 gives -0.12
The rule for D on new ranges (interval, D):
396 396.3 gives 5.31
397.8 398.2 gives 5.46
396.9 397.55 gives 5.55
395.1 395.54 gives 5.67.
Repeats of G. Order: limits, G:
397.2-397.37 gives 580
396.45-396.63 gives 541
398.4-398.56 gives 516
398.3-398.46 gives 557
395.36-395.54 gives 598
